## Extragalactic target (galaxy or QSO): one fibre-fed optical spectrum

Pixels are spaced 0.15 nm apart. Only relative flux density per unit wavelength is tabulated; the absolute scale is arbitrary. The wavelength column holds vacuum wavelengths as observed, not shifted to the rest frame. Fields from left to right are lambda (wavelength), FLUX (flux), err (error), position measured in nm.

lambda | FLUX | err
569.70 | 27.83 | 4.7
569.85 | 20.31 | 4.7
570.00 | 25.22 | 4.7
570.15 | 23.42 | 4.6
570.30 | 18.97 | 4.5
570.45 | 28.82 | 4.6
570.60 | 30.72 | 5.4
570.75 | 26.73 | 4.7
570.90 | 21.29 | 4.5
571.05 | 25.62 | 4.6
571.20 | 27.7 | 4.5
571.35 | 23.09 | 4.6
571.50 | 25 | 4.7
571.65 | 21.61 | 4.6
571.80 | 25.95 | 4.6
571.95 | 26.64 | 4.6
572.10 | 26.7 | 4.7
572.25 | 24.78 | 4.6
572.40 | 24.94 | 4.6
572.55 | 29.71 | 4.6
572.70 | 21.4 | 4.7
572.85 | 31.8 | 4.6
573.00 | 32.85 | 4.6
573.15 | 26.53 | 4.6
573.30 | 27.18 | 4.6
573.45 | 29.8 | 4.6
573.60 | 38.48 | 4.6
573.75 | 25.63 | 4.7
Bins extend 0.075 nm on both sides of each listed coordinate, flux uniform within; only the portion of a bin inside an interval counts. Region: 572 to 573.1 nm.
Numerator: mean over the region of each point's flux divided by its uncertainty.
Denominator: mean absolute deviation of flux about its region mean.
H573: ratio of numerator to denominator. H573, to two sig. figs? 1.7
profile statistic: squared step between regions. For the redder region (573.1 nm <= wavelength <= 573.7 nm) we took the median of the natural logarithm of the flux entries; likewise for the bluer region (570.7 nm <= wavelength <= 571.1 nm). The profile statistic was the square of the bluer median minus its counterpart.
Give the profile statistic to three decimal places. 0.011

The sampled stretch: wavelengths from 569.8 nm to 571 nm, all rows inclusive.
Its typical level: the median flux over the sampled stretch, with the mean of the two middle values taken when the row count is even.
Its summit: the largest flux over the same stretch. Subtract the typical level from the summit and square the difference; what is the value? 41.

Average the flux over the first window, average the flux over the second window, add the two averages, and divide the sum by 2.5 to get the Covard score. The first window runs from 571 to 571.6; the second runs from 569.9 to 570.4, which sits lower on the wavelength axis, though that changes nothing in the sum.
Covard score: 19.2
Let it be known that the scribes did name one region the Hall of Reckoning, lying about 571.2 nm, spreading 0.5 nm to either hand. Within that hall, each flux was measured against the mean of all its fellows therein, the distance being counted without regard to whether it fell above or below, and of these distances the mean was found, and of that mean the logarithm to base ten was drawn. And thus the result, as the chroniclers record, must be 0.32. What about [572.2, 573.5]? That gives 0.48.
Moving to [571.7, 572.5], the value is -0.12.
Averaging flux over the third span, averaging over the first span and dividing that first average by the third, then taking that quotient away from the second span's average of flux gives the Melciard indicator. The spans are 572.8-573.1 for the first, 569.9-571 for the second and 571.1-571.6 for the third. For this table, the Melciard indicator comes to 23.7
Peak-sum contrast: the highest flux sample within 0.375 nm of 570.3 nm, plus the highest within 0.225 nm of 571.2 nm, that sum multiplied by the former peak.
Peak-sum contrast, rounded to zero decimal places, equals 1795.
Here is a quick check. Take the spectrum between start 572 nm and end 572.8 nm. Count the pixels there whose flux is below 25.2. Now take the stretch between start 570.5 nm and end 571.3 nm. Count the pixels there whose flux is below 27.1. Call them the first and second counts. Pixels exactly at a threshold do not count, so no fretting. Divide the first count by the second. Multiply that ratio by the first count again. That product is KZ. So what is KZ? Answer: 3.0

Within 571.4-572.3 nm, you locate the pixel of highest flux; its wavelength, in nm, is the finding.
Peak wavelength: 572.10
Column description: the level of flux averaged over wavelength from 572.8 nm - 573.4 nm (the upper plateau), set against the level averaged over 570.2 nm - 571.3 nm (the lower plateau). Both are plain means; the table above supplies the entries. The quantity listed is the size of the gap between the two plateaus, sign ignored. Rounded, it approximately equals 3.9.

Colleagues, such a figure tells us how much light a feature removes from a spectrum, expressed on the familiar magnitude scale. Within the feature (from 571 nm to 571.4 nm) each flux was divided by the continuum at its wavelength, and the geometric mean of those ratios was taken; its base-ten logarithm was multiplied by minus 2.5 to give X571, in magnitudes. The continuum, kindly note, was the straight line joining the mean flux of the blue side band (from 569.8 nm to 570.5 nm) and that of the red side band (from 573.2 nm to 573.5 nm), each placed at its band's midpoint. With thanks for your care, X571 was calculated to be -0.02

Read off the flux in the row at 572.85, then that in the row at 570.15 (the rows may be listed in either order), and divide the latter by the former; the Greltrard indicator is 0.74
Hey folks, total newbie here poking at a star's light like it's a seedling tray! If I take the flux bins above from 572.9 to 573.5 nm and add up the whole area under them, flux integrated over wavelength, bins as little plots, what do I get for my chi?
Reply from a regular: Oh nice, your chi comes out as 17.5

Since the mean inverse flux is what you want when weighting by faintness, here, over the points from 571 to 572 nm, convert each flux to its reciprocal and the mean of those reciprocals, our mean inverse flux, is 0.040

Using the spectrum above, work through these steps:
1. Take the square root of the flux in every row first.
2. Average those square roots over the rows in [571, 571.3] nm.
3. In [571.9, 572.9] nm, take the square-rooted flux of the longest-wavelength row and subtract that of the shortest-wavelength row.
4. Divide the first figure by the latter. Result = 11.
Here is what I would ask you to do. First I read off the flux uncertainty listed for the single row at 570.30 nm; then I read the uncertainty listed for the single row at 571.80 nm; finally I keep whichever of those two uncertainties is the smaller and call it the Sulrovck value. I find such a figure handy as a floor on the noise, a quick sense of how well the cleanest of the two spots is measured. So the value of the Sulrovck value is 4.50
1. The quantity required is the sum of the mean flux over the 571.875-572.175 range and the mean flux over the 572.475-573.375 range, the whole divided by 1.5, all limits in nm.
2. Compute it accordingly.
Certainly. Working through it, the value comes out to 36.6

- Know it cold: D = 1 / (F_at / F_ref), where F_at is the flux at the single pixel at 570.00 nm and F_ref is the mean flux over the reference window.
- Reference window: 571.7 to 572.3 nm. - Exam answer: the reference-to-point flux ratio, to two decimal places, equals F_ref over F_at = 1.03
